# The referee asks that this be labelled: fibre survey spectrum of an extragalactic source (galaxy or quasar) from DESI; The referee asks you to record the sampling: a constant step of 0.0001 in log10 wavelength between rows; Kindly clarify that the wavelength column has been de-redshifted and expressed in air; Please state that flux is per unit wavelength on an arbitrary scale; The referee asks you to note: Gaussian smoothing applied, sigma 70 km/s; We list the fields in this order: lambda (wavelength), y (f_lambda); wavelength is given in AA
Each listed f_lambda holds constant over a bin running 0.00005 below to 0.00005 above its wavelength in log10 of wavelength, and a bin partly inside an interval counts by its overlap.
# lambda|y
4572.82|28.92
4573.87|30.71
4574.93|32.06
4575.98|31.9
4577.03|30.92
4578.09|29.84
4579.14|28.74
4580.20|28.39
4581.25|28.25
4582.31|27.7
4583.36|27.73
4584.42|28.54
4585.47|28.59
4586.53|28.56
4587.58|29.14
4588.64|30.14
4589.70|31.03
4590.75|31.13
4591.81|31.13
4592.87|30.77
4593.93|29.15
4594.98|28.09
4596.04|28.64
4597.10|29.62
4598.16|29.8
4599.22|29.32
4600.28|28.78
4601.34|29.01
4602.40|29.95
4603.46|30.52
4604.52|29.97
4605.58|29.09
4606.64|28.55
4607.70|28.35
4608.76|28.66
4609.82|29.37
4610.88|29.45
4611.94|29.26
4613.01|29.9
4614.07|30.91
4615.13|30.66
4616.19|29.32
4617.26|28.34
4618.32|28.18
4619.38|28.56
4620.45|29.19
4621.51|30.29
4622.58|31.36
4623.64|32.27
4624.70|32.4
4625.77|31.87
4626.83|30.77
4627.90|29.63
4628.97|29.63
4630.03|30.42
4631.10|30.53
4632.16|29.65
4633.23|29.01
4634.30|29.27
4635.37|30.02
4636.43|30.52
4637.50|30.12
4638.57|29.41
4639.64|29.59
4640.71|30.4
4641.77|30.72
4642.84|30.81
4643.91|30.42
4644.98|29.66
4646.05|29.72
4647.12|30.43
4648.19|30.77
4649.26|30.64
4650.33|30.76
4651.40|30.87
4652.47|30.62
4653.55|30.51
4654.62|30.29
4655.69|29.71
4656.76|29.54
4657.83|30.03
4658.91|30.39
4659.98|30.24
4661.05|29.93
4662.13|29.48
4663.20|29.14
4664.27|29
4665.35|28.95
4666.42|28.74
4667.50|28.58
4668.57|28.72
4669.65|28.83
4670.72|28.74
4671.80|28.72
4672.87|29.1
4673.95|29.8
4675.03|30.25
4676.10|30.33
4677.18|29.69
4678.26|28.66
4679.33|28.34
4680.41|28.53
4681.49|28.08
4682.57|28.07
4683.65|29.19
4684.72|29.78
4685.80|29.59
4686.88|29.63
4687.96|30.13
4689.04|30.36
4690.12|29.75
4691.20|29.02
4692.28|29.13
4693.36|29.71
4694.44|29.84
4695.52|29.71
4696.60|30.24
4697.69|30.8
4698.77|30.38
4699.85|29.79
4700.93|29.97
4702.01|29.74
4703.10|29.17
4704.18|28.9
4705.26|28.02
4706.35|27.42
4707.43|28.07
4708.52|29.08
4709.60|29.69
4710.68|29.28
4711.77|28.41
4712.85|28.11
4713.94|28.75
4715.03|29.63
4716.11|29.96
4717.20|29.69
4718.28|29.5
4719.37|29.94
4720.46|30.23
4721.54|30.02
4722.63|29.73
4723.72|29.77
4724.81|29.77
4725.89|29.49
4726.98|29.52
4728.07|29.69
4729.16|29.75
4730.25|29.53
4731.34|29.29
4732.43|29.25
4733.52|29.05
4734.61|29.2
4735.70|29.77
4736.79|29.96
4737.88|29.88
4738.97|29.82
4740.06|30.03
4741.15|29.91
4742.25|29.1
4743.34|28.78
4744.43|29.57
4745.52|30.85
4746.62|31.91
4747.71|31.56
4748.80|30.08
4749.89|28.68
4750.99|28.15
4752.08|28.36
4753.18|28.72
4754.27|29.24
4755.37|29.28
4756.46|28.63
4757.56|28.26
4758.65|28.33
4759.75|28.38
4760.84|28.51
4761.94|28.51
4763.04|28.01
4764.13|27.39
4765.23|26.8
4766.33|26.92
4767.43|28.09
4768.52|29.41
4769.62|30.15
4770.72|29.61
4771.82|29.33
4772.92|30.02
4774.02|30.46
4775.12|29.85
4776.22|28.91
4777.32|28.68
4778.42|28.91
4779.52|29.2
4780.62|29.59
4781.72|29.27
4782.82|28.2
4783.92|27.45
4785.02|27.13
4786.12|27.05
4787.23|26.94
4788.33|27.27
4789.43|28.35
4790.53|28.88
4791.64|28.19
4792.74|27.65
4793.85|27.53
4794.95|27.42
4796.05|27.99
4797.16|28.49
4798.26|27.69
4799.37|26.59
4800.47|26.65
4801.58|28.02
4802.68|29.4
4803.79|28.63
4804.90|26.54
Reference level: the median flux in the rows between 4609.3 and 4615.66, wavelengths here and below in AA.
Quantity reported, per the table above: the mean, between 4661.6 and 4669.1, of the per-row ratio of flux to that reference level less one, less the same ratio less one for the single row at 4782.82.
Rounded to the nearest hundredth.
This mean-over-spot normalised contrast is 0.03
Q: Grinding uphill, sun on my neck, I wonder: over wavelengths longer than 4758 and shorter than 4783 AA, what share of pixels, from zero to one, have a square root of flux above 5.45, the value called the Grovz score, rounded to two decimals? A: 0.17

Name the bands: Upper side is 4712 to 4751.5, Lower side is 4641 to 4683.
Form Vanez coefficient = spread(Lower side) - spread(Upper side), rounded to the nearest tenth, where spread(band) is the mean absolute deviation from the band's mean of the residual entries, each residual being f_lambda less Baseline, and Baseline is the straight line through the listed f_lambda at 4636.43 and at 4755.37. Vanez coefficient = 0.2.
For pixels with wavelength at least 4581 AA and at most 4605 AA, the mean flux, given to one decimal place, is 29.4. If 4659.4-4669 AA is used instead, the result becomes 29.2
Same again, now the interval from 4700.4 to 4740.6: 29.4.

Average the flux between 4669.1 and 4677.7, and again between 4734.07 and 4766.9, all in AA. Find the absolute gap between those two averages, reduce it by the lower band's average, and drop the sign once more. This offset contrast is 29.1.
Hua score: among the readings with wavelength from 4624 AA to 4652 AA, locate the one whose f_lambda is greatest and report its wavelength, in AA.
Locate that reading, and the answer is 4624.70 AA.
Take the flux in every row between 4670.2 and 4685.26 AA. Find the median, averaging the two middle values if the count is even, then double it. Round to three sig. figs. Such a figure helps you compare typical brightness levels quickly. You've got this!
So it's 57.8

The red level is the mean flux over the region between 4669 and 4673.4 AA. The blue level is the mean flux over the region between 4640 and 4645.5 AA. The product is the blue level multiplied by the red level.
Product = 877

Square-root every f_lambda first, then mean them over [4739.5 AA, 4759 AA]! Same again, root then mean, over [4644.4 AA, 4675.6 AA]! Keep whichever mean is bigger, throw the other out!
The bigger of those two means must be 5.452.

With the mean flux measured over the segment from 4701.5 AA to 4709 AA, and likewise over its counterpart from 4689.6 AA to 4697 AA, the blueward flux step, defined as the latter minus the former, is 1.0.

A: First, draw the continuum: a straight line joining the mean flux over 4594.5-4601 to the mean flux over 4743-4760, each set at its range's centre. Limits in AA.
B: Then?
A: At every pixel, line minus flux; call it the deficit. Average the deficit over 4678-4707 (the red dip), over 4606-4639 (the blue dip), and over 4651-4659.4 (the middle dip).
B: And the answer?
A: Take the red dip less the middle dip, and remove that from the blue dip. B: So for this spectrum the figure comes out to -1.8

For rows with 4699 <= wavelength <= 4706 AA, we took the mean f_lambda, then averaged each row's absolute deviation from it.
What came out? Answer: 0.57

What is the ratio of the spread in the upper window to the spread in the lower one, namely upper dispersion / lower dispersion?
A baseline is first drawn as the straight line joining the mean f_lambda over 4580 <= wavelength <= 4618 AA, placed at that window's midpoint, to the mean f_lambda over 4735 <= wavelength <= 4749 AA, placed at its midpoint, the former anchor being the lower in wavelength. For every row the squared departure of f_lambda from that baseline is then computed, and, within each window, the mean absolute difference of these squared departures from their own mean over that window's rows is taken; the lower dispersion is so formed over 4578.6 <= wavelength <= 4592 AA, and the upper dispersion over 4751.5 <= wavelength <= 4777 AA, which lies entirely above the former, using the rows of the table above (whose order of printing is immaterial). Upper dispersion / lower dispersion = 2.03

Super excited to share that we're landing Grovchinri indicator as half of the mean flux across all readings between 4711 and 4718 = 14.55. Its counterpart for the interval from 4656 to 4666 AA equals 14.82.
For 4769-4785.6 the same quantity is 14.56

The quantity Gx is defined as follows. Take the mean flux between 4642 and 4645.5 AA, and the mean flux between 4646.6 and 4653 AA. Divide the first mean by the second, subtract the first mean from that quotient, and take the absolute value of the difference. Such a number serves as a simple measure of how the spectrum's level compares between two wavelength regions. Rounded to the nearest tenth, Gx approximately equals 29.3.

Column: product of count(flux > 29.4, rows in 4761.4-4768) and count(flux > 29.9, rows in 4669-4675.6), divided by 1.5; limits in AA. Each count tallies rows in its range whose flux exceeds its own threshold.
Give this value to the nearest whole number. 0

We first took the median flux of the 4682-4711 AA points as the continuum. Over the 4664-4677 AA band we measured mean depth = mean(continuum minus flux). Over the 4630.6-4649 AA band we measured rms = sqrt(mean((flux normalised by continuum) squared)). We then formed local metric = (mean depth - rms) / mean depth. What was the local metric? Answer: -0.9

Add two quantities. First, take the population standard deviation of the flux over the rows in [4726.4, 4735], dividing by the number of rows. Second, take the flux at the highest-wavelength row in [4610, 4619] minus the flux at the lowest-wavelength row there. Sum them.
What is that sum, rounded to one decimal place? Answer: -1.0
